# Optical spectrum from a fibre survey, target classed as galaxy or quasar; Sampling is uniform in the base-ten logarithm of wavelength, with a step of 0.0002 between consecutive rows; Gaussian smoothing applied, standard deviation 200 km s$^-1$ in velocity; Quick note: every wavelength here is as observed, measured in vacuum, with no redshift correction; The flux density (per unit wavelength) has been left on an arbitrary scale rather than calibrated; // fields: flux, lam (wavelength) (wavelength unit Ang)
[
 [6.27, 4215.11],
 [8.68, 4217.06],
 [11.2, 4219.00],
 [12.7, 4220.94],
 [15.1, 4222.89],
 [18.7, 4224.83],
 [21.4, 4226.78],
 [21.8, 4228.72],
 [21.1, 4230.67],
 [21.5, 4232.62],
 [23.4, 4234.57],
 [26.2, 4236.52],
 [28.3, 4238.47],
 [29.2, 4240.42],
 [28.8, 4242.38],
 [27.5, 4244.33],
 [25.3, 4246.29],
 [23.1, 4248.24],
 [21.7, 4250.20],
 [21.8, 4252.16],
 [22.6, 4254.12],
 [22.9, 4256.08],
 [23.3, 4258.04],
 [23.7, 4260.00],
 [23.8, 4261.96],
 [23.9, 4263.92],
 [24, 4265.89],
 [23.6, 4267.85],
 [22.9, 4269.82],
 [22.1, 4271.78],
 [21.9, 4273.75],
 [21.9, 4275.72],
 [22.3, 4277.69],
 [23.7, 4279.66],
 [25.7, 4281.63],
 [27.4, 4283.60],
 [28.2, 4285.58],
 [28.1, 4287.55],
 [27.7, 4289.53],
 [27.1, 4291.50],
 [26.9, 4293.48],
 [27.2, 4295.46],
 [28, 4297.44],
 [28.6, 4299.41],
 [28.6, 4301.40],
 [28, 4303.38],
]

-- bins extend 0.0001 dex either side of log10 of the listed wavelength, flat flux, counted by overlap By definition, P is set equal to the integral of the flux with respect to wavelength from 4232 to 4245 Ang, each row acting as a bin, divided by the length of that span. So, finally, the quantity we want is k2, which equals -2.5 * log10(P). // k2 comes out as -3.56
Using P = 26.5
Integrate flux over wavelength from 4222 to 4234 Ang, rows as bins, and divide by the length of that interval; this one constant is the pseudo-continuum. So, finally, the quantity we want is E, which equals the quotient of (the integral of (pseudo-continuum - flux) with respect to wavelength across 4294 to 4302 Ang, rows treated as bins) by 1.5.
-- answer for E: -42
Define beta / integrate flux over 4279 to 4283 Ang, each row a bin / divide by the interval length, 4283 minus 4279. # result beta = 25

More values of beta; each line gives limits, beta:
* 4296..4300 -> 28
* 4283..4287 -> 28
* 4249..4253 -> 22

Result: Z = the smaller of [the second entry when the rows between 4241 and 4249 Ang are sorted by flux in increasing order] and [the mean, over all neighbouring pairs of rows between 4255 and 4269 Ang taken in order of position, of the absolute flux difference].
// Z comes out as 0.25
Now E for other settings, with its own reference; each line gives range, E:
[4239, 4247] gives -41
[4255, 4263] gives -18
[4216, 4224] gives 43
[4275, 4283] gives -19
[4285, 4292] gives -36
